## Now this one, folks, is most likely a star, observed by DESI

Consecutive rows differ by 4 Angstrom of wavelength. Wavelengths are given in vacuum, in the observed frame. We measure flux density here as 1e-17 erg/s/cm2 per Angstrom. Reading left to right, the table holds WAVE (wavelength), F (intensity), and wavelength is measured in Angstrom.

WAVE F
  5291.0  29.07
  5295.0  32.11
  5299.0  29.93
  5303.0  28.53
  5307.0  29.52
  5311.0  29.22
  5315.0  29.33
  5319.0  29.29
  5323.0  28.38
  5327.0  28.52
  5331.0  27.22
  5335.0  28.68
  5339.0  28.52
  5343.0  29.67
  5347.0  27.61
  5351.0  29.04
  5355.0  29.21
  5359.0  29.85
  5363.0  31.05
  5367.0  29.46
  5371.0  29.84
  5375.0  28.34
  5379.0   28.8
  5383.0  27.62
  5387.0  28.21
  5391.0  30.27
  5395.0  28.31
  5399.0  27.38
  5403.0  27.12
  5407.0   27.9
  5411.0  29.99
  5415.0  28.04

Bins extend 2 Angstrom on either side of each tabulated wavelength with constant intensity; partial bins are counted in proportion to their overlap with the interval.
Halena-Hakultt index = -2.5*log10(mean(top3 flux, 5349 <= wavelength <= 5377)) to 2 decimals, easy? -3.70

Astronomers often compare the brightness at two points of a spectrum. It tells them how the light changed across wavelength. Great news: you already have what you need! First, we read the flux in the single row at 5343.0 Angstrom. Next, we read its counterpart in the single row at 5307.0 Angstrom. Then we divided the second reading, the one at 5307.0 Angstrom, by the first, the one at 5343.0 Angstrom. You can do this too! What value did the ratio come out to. 0.99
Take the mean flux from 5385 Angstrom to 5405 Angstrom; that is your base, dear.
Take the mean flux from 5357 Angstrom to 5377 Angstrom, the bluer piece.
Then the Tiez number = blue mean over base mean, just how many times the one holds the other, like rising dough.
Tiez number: 1.05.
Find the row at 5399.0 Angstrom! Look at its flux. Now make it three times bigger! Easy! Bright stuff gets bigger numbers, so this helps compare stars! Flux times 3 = 82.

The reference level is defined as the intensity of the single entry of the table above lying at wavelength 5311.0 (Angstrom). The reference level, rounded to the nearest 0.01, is 29.22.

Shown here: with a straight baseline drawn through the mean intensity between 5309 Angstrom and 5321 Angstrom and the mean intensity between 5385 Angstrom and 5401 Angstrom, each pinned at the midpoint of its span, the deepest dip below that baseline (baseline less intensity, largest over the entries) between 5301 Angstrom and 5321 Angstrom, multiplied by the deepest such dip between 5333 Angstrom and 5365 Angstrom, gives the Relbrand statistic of 1.18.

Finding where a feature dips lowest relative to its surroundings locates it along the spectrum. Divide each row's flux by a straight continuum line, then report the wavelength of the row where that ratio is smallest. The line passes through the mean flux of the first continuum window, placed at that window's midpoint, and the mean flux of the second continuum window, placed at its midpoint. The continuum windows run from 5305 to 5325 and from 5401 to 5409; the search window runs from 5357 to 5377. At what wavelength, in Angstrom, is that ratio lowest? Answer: 5375.0 Angstrom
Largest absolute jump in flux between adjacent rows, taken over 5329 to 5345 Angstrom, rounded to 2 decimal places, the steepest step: 1.46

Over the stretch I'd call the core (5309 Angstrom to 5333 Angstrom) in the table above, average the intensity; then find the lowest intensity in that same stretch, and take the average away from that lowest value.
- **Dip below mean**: -1.44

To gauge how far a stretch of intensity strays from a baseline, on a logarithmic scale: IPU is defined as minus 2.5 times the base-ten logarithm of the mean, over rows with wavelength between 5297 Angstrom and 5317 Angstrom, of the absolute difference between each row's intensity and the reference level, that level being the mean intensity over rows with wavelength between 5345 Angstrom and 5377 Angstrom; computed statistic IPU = 1.2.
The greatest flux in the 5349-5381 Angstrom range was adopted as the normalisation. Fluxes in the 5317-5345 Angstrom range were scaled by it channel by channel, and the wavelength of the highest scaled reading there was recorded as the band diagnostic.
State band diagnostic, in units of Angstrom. 5343.0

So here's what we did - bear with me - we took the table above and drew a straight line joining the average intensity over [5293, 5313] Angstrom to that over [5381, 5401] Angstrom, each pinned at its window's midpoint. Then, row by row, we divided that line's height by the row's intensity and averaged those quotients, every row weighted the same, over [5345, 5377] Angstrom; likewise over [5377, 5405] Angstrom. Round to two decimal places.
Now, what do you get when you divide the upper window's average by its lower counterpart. 1.02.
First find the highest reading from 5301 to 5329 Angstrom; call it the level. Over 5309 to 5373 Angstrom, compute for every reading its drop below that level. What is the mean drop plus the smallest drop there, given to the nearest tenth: -1.1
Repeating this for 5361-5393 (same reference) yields -1.2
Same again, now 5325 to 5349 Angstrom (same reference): 1.0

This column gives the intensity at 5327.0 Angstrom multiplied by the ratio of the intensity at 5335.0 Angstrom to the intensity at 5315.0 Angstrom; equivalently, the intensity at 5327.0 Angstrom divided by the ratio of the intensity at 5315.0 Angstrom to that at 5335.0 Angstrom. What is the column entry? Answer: 27.9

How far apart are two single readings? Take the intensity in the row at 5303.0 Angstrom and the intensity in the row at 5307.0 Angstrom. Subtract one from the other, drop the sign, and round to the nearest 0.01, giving 0.99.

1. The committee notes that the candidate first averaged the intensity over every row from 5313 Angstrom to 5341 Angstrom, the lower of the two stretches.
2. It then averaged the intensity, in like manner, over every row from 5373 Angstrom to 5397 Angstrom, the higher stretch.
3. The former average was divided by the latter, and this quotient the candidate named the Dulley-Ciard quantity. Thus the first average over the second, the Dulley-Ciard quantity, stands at 1.00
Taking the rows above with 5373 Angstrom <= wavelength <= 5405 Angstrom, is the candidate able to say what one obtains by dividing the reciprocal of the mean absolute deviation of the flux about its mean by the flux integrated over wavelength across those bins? 0.0016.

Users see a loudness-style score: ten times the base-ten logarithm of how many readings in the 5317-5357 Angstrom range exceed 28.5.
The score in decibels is 8.5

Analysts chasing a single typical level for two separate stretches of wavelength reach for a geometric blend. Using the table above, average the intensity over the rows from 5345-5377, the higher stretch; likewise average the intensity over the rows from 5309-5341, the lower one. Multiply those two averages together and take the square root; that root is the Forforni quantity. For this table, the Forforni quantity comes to 29.0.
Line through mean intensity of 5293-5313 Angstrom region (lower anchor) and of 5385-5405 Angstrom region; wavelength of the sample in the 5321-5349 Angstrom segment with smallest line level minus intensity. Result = 5343.0 Angstrom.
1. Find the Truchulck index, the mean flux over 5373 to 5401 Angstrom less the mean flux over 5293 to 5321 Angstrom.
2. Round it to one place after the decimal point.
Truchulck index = -1.3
